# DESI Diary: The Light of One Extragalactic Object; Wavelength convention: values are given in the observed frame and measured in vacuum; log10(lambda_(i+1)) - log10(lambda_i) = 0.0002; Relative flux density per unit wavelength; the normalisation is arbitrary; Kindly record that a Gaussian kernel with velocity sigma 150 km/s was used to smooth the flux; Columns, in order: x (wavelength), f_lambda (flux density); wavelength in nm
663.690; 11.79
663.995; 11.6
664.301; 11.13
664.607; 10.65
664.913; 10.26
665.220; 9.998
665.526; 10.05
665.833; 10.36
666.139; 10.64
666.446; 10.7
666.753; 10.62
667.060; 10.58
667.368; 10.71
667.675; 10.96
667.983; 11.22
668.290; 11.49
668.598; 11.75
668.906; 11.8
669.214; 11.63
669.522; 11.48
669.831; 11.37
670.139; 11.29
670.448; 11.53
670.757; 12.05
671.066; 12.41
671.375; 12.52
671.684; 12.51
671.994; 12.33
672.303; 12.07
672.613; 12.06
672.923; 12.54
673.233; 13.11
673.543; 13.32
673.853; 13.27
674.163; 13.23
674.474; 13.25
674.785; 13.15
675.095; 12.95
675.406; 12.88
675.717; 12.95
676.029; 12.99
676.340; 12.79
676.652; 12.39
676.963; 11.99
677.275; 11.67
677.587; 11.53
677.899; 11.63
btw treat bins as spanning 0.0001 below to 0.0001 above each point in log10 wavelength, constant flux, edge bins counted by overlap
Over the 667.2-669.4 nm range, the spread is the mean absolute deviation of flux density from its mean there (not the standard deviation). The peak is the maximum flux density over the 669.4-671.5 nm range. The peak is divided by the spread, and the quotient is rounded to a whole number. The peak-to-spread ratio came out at 36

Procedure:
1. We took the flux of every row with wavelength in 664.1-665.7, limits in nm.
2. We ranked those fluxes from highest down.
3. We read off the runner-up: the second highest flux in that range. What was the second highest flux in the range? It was 10.65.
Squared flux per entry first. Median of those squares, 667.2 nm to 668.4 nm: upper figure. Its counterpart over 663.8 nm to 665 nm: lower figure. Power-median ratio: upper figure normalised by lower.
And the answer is 1.04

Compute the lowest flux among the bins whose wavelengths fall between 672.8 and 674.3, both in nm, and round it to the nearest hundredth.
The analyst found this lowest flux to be 12.54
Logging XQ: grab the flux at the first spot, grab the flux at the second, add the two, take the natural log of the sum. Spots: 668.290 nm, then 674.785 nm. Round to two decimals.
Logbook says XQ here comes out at 3.20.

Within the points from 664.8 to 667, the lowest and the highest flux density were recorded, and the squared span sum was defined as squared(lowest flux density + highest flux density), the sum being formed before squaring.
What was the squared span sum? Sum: 428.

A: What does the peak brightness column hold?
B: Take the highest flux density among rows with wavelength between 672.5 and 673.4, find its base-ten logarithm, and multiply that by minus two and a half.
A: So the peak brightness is -2.79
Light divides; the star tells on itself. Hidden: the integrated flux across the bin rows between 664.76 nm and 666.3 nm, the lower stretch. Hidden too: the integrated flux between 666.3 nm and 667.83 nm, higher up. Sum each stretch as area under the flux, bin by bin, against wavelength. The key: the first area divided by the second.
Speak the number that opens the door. 1.0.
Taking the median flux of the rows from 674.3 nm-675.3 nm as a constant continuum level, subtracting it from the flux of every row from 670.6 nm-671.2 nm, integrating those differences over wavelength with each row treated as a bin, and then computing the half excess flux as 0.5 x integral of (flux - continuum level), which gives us -0.28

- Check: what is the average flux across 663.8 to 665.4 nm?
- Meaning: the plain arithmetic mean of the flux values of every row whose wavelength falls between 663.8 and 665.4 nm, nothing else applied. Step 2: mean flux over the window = 10.7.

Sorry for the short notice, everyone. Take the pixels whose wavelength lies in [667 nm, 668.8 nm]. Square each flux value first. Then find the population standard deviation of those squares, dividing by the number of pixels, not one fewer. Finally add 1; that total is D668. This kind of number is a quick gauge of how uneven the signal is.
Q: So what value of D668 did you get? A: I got 10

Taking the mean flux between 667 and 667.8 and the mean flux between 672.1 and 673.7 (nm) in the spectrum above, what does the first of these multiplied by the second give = 135.7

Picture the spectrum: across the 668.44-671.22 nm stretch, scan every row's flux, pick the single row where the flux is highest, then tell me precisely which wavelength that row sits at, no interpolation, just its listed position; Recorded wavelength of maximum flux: 671.066 nm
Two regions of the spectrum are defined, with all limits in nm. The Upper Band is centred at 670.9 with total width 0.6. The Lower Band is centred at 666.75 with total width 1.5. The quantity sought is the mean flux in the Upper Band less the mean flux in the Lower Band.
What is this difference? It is 1.6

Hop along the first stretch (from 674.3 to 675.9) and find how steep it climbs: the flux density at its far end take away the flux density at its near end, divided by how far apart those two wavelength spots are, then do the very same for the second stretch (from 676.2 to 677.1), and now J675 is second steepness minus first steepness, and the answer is -1.0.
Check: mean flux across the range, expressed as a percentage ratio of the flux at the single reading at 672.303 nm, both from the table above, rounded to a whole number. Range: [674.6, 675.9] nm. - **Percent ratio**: 108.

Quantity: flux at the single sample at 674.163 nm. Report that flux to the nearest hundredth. 13.23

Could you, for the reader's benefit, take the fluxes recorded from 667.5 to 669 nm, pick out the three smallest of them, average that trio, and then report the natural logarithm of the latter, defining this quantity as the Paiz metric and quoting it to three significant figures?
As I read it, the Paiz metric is 2.42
